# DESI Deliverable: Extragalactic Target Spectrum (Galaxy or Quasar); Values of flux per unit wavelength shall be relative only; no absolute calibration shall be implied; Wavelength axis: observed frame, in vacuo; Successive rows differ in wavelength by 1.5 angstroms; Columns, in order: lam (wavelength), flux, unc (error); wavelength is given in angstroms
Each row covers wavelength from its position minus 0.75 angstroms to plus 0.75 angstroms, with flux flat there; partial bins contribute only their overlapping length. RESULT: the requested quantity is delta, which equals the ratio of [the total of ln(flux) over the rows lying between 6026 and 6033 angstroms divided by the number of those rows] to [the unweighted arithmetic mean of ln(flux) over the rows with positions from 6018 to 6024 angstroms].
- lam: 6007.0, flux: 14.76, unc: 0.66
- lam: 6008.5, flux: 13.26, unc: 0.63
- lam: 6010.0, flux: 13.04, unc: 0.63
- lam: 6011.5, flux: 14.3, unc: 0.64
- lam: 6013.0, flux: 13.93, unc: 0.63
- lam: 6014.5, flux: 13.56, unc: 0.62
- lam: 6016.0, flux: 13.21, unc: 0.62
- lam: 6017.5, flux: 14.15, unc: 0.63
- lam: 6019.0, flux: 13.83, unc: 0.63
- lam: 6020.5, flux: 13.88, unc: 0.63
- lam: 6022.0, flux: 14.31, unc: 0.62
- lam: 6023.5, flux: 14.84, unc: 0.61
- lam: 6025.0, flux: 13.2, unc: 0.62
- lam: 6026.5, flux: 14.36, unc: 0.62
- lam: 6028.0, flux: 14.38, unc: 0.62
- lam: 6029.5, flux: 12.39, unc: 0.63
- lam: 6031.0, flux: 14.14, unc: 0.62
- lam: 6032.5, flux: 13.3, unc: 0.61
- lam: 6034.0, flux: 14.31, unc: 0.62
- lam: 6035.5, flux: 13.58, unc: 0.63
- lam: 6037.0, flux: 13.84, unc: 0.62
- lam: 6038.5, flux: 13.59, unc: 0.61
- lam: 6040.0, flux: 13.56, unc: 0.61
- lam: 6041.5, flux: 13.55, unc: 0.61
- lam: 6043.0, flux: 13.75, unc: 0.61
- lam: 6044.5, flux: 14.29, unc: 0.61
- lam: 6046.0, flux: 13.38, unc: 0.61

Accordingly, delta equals 0.99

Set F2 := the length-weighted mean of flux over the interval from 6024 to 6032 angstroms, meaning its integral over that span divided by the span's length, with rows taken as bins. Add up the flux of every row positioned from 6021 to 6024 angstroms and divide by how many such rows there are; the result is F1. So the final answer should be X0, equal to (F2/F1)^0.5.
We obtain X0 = 0.97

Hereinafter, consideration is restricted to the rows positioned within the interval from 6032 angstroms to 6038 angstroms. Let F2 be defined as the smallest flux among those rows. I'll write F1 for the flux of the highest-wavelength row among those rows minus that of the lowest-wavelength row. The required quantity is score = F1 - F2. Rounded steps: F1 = 0.54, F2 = 13.3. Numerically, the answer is -12.76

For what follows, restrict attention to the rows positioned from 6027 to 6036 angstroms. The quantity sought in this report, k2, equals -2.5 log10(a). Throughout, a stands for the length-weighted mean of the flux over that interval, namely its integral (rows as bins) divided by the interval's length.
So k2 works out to -2.842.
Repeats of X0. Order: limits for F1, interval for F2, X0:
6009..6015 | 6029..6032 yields 0.99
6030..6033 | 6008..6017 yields 0.99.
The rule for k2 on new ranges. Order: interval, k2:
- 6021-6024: -2.903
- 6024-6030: -2.841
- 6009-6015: -2.841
